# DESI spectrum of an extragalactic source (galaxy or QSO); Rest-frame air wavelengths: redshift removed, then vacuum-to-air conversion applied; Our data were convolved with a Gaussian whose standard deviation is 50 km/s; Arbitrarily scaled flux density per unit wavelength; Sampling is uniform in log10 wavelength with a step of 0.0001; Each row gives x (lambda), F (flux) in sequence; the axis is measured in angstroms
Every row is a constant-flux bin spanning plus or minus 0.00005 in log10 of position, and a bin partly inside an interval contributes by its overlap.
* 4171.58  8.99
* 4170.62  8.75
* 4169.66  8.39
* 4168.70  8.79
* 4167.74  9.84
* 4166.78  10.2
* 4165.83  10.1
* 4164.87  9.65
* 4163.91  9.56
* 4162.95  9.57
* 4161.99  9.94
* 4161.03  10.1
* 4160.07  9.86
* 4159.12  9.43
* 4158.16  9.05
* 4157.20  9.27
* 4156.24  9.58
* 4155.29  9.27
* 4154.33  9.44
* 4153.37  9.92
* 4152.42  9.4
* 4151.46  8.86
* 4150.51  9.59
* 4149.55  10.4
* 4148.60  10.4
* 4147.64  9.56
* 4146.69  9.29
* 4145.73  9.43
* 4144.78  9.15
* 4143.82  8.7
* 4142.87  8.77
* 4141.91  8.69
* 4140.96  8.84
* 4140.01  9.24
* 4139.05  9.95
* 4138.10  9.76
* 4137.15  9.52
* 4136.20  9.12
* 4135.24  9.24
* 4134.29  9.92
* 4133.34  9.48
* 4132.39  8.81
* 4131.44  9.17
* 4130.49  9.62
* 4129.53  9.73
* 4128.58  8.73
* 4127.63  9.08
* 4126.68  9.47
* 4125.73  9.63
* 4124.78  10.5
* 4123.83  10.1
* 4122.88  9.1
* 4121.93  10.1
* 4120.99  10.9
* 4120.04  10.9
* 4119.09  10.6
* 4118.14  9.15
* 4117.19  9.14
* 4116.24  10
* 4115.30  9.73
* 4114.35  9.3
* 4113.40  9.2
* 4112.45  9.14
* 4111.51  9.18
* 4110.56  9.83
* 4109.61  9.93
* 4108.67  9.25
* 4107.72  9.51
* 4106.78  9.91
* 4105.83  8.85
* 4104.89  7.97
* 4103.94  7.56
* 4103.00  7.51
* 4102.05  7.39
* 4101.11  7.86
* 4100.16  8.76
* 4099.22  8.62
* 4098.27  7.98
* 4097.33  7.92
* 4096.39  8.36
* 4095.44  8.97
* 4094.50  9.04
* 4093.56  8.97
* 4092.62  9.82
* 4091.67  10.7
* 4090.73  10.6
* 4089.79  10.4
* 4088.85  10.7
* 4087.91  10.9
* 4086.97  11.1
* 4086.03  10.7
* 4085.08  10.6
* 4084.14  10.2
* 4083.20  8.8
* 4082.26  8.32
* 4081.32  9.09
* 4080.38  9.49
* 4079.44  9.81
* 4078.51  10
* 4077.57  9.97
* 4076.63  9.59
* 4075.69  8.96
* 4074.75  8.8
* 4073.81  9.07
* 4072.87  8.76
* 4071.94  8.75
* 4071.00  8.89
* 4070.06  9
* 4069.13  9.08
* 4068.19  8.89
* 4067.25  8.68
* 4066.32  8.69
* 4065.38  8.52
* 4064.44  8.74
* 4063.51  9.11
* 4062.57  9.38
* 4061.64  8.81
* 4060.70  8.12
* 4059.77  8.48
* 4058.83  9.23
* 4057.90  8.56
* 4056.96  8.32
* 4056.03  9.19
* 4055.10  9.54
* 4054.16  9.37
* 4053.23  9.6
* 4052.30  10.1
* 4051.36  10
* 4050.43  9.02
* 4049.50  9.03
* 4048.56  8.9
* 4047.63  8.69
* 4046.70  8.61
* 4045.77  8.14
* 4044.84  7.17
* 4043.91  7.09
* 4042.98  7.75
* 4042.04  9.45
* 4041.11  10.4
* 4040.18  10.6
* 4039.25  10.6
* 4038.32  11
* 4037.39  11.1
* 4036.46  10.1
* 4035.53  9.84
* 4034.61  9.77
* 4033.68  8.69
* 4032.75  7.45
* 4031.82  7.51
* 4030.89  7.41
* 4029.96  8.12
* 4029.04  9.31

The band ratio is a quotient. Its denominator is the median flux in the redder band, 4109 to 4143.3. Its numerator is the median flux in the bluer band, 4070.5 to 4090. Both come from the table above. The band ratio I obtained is 1.01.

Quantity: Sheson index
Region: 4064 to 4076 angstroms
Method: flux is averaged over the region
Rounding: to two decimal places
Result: 8.83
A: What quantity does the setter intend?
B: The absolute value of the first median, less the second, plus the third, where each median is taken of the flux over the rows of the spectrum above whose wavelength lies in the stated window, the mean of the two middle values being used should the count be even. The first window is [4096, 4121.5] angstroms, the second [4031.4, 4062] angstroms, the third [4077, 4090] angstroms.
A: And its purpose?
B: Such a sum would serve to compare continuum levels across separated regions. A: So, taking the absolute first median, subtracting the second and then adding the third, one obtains 10.2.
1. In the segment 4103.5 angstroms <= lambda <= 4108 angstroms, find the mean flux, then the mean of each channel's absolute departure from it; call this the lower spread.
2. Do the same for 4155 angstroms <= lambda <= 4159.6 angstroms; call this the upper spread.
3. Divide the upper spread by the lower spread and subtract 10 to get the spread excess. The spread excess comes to -9.81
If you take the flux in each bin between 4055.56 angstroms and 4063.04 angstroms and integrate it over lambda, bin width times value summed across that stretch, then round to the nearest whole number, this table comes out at 66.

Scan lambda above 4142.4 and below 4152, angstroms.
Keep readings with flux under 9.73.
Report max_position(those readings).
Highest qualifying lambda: 4151.46 angstroms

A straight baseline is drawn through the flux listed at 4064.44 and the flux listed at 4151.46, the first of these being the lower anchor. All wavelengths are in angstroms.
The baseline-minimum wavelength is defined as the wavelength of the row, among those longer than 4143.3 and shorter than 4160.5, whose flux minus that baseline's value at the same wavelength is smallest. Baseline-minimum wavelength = 4143.82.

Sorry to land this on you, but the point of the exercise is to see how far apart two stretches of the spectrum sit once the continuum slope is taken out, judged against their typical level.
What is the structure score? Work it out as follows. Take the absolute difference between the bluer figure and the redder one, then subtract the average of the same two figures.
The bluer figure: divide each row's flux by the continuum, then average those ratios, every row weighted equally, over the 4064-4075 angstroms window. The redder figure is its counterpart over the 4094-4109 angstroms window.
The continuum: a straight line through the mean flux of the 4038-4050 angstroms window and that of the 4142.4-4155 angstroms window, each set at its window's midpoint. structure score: -0.89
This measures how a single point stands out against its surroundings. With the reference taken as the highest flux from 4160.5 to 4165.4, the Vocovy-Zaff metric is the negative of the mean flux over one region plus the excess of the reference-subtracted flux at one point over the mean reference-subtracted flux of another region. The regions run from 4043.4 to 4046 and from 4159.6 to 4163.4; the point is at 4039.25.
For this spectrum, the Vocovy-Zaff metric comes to -6.7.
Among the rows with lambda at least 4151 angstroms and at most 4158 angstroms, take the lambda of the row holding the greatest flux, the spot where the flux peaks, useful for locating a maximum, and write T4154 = 4153.37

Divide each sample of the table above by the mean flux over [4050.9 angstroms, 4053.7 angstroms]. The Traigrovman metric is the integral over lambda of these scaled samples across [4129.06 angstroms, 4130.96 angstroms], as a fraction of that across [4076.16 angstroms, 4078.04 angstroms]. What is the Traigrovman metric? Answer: 1.00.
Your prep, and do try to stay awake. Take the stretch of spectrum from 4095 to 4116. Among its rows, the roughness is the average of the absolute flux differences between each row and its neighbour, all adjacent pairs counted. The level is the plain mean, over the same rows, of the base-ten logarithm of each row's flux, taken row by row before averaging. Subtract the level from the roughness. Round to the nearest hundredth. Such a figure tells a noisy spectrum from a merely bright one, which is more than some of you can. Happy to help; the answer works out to -0.54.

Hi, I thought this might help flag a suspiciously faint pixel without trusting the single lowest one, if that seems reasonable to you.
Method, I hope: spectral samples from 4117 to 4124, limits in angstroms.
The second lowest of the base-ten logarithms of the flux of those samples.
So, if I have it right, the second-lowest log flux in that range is 0.96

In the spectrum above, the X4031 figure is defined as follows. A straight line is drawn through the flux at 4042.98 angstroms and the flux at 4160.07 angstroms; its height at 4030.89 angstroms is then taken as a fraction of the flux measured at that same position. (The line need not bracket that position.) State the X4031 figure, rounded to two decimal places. 1.02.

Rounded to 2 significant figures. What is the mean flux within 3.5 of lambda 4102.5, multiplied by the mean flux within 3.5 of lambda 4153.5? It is 76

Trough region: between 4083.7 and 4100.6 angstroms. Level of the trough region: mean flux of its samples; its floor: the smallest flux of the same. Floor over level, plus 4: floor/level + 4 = 4.82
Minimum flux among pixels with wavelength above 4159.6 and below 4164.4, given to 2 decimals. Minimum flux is 9.56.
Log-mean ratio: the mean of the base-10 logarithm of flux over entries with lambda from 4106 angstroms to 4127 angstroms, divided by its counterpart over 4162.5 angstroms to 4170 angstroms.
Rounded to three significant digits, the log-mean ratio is 1.01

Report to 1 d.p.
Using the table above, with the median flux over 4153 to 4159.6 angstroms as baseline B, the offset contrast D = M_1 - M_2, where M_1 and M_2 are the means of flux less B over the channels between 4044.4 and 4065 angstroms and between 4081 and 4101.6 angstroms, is -0.6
